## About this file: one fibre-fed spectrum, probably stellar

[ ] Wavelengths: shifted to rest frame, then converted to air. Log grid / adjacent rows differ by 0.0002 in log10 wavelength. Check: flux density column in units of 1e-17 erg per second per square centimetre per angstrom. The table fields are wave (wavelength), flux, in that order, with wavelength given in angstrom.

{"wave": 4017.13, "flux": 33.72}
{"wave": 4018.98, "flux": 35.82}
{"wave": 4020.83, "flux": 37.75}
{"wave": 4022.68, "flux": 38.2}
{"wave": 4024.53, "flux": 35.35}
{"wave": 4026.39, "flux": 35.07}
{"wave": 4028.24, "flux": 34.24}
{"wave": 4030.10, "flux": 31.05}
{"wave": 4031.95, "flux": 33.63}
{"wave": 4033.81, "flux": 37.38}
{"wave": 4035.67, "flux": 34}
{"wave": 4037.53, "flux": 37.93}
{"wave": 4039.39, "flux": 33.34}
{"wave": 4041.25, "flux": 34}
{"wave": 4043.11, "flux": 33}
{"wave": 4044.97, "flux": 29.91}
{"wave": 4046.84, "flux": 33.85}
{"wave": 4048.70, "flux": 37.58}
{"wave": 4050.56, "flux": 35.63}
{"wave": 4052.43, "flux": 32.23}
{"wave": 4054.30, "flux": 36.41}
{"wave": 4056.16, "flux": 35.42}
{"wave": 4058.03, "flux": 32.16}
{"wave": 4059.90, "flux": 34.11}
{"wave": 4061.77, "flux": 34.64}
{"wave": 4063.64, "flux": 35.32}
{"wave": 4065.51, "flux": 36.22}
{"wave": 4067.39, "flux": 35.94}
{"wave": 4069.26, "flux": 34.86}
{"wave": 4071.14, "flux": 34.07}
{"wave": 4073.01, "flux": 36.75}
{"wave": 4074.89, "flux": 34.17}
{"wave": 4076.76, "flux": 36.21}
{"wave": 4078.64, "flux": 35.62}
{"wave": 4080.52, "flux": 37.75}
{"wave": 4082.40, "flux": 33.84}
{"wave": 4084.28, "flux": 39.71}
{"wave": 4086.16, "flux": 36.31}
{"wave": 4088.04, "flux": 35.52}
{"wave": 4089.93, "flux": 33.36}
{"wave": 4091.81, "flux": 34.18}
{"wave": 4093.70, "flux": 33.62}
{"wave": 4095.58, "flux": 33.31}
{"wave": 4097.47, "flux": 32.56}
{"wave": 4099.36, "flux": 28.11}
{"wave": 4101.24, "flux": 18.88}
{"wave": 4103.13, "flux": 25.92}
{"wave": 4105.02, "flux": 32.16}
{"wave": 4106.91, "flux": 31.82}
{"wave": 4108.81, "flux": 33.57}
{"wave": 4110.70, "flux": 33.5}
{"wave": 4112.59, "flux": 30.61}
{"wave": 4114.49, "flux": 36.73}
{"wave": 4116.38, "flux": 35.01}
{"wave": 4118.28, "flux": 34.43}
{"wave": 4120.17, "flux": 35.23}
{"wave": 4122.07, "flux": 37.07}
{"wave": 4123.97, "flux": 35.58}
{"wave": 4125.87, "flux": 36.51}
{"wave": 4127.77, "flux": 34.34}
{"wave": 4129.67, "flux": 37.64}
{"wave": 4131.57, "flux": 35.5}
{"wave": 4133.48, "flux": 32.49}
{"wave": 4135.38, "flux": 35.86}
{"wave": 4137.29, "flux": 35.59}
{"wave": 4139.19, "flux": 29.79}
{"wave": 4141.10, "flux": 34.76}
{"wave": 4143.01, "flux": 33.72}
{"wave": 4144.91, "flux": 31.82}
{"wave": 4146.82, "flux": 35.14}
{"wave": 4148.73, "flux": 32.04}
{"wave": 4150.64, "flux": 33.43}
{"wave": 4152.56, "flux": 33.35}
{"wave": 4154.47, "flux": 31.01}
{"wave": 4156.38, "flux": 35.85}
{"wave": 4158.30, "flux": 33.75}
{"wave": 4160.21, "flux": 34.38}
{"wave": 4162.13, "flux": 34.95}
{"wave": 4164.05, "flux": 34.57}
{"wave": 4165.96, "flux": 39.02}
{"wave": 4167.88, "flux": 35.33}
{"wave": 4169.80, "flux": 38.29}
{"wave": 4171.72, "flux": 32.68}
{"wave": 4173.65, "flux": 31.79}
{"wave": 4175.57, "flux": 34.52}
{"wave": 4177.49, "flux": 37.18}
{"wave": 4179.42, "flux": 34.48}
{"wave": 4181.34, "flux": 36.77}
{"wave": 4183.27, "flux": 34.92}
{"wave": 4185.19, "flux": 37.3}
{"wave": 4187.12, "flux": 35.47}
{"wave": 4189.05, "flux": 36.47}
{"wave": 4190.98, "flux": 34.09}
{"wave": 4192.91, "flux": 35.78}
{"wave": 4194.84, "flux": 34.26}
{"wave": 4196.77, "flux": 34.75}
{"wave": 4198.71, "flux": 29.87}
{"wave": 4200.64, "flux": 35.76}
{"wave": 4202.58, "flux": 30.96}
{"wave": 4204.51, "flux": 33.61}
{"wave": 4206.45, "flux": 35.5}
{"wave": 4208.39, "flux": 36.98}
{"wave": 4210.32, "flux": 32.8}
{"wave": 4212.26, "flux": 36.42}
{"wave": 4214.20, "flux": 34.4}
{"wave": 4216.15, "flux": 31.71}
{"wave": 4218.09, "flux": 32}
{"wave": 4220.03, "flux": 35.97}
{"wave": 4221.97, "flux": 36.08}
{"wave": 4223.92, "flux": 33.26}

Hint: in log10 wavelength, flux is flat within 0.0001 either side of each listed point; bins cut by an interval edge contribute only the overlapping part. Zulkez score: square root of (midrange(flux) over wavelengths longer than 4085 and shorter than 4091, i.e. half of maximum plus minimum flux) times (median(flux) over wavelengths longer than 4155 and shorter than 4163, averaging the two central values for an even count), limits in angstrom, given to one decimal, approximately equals 34.7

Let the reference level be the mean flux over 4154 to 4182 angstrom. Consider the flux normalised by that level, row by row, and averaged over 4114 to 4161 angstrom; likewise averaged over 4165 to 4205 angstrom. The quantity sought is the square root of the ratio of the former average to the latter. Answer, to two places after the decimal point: 0.99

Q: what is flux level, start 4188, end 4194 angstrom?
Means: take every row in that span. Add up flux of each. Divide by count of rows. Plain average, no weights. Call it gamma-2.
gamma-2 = 35.4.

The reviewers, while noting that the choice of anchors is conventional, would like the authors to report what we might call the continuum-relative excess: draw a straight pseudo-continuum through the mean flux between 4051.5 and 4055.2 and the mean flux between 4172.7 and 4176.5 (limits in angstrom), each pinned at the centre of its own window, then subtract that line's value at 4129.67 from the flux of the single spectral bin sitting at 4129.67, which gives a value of 4.1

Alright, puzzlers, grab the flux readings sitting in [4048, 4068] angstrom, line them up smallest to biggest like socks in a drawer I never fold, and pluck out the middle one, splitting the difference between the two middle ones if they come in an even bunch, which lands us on 35.4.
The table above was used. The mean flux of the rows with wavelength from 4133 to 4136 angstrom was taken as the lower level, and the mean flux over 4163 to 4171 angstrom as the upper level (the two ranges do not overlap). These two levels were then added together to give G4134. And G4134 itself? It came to 71.0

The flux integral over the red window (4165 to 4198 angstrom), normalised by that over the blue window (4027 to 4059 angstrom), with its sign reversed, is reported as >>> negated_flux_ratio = -1.07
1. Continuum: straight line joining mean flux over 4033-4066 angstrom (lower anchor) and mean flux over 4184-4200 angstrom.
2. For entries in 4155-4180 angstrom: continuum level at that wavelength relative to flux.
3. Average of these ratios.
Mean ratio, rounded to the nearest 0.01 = 0.99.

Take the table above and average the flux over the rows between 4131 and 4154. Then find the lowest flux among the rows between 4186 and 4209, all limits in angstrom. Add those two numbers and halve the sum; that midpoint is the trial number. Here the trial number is 31.7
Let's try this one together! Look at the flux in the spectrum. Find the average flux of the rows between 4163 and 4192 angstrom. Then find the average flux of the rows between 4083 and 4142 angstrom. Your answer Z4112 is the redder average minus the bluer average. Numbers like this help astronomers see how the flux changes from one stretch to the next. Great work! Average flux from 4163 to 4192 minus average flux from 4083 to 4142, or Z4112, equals 2.0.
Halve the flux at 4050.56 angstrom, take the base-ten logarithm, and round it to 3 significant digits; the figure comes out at 1.25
